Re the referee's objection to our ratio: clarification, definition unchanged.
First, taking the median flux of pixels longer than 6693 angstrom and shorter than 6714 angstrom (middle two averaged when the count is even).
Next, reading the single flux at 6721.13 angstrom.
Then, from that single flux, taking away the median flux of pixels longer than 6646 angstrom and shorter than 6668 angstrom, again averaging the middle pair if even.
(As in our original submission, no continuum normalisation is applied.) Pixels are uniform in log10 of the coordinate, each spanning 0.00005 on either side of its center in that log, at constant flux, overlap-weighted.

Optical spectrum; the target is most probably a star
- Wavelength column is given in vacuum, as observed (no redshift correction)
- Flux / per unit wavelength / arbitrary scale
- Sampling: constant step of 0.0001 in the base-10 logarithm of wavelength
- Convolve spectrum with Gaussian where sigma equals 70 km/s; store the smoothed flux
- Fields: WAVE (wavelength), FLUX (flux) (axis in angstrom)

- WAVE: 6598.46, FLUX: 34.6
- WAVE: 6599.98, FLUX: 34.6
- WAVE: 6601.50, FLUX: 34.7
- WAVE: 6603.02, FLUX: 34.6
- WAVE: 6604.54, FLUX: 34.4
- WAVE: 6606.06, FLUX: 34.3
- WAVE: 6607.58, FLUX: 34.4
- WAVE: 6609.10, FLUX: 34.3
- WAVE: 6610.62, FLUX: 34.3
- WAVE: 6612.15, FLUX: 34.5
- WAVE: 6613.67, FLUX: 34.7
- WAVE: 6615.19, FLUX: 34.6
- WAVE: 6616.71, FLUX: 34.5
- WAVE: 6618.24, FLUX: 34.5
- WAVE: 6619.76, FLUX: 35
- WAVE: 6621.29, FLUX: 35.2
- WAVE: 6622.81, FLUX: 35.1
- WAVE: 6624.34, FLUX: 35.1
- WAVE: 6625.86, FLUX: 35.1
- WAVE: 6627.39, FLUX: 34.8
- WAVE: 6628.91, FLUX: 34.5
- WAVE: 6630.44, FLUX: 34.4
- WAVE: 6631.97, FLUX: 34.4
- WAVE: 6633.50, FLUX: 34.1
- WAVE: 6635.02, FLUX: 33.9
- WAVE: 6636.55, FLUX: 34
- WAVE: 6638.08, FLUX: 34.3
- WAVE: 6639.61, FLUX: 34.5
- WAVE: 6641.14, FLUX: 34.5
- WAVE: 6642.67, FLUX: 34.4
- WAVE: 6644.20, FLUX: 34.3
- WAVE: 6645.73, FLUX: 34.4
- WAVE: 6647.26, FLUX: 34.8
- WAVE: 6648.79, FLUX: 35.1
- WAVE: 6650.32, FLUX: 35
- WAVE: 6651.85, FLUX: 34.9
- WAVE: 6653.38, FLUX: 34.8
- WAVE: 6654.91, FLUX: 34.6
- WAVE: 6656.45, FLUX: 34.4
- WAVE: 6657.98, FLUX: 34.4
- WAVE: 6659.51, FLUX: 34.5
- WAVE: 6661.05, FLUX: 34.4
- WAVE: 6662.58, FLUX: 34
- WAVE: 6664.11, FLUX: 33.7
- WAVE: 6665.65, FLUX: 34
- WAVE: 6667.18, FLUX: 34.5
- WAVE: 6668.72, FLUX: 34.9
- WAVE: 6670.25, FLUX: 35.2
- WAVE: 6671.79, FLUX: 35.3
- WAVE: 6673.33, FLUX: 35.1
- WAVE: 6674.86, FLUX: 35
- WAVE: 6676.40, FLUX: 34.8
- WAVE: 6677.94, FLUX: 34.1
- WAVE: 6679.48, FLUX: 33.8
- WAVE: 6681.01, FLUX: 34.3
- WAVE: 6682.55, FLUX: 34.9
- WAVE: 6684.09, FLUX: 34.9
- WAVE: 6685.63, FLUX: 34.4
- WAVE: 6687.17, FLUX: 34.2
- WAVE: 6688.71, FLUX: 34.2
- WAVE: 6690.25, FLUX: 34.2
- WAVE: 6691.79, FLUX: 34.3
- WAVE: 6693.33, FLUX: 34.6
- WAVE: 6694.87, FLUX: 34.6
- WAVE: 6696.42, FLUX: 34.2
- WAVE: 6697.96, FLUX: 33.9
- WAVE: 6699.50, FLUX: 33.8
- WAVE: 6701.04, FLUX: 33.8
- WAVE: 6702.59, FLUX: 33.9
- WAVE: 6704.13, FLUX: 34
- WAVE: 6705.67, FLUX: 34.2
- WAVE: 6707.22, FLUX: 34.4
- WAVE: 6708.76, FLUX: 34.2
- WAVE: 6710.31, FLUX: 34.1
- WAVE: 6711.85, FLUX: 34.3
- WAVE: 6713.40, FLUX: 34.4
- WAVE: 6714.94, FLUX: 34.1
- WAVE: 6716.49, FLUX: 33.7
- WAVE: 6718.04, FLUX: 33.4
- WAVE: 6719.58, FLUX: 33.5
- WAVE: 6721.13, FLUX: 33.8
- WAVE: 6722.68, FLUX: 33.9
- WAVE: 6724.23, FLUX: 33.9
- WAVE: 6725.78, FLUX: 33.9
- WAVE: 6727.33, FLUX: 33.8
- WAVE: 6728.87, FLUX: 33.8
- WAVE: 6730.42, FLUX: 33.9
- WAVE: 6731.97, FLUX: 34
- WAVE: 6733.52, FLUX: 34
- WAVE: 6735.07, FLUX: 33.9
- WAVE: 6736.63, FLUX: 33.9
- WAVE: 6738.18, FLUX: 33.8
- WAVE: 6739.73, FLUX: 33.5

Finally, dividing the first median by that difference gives -49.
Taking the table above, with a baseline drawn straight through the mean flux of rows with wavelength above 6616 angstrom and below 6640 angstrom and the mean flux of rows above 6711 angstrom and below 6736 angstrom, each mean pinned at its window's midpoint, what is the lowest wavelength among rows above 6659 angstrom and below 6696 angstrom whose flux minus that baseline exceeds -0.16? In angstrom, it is 6659.51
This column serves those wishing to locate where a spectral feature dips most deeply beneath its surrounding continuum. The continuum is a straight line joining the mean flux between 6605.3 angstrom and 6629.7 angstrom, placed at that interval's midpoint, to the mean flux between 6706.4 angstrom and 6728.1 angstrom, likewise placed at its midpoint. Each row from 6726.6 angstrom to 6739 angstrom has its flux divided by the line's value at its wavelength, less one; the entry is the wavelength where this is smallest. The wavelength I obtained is 6727.33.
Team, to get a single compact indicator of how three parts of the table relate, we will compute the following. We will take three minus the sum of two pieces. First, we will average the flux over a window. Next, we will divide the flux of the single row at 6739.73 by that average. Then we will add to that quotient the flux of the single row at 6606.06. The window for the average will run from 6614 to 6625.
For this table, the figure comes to -32.26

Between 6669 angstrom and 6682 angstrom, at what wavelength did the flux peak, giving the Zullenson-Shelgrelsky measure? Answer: 6671.79 angstrom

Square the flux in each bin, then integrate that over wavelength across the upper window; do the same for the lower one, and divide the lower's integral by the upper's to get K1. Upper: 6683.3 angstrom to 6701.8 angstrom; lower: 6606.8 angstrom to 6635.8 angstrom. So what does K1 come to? 1.6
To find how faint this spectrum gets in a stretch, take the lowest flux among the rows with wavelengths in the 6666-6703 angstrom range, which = 33.8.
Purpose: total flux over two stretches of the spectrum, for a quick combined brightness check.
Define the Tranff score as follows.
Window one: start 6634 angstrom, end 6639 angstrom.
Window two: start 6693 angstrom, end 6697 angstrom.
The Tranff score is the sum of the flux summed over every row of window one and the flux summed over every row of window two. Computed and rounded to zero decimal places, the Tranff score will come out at 206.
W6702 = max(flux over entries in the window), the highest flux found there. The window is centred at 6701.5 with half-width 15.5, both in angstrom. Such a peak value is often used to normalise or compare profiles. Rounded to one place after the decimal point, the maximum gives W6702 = 34.6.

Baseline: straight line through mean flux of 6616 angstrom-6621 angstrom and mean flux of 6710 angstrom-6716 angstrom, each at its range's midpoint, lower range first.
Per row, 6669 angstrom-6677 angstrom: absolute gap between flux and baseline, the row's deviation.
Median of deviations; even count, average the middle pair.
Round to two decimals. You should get 0.69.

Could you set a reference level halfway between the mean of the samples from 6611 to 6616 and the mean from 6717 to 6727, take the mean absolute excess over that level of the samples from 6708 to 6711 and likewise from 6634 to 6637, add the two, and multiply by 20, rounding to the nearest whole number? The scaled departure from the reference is 5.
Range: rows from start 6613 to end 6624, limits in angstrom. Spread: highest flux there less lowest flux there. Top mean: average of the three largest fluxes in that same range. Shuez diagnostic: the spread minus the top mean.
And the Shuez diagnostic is -34.4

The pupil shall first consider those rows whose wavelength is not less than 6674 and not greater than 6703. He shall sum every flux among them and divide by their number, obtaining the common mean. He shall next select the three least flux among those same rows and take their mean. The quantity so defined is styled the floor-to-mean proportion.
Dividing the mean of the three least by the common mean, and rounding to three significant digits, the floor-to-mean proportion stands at 0.985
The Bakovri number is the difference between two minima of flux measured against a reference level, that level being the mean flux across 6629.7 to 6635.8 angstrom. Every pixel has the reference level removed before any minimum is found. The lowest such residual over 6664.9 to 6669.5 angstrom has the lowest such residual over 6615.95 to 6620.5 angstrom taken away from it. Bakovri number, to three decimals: -0.500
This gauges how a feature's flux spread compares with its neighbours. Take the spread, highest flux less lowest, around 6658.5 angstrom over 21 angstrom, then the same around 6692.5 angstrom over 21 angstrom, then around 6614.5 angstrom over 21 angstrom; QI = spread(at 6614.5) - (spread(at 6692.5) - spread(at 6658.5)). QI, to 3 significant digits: 1.20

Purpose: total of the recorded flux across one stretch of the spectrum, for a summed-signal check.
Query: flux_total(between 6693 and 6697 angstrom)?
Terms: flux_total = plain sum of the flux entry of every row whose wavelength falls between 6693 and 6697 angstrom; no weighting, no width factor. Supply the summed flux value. 103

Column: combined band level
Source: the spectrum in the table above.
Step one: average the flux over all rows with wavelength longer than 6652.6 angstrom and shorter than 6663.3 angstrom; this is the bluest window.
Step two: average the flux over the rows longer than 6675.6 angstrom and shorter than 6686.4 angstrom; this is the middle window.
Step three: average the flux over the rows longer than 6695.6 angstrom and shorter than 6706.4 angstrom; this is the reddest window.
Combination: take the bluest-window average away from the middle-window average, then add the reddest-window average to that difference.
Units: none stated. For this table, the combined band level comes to 34.0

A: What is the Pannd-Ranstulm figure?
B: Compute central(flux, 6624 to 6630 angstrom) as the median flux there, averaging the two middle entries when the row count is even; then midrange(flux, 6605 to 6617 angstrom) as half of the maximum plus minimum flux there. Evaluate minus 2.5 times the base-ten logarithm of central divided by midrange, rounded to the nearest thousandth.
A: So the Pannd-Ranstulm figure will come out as -0.014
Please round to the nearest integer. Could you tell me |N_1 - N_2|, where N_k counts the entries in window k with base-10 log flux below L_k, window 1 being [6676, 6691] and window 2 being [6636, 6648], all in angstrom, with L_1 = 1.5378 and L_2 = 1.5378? 2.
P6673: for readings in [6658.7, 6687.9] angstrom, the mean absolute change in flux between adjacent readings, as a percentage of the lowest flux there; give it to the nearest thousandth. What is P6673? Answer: 0.940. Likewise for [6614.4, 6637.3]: 0.464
